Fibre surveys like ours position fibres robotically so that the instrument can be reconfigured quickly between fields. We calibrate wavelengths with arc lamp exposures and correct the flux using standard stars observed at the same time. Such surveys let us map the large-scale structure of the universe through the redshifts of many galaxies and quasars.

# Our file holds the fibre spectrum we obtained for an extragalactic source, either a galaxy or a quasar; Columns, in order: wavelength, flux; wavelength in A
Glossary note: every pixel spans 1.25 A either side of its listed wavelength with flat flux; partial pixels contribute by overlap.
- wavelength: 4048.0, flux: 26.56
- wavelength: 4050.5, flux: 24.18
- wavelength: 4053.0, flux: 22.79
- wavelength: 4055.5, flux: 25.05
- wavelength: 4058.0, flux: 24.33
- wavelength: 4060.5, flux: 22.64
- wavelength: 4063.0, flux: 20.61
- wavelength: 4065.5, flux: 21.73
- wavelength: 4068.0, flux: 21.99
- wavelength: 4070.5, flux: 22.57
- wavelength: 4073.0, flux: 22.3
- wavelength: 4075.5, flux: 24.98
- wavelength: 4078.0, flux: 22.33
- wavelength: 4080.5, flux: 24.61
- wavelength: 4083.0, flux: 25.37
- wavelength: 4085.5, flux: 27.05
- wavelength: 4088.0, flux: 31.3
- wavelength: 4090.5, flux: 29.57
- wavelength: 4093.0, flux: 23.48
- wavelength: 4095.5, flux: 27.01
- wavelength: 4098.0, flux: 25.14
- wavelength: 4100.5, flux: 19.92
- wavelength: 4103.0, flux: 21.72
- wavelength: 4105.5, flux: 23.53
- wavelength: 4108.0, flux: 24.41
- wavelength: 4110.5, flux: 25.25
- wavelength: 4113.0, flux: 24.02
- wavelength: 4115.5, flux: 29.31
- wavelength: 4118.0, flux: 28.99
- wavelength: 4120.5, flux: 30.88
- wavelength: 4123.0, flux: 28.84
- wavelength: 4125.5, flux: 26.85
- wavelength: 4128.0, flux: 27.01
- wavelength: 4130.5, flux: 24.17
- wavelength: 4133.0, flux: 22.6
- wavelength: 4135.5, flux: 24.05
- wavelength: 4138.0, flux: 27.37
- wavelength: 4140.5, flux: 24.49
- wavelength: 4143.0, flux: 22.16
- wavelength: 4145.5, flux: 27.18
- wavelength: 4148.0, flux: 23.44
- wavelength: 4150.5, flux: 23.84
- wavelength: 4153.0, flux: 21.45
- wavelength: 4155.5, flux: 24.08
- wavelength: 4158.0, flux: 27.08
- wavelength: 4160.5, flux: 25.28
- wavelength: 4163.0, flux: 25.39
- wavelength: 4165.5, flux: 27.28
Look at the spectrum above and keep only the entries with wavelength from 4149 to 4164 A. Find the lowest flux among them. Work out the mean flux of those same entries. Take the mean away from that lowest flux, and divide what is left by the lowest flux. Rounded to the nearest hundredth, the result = -0.14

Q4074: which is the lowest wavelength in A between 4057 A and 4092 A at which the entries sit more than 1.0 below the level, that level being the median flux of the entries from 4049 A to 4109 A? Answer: 4060.5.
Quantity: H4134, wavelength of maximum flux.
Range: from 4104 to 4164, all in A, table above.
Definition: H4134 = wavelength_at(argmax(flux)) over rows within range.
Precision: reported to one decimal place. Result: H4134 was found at 4120.5 A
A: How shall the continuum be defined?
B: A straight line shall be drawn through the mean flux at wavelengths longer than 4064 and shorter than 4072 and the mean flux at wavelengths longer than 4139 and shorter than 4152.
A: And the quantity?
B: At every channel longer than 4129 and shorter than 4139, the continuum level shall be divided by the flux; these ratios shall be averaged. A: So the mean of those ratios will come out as 0.979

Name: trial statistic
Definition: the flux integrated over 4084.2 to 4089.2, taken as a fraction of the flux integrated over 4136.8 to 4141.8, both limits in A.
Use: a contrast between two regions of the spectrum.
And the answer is 1.13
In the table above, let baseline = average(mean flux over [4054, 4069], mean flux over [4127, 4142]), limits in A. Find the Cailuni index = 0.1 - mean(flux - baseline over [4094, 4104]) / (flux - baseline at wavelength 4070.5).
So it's -0.2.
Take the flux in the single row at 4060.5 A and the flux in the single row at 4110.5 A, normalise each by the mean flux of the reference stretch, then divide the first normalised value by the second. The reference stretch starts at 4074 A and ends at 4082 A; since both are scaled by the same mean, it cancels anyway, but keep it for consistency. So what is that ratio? 0.90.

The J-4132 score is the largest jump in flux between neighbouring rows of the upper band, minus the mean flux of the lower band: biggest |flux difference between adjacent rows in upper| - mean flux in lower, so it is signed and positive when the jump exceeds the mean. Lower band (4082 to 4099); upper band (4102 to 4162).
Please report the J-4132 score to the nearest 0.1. -21.7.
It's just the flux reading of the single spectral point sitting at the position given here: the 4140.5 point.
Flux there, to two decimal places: 24.49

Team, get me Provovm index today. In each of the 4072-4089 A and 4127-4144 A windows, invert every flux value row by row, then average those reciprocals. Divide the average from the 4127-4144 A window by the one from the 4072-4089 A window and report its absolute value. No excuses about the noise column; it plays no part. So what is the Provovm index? 1.03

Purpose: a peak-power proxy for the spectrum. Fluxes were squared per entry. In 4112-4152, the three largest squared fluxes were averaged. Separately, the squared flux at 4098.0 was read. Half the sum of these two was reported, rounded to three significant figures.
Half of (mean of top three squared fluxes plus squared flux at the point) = 758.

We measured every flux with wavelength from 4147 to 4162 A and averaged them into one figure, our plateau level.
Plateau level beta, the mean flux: 24.2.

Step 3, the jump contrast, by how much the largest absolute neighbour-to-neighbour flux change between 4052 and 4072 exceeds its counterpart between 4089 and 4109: -3.8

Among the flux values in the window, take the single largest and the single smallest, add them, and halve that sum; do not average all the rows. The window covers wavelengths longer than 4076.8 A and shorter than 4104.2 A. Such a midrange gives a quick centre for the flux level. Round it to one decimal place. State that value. 25.6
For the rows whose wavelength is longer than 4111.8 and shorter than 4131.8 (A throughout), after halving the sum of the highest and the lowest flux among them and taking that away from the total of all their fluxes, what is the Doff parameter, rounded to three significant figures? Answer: 193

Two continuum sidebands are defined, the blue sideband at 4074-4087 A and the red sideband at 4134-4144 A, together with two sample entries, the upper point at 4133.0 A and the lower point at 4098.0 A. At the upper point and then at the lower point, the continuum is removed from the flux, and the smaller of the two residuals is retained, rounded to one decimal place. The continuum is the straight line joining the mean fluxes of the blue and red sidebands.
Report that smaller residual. -2.0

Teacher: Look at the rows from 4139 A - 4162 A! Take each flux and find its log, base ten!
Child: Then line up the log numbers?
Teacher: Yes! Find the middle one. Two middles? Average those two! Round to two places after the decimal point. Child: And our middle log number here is 1.38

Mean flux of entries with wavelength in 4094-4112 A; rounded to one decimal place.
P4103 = 23.9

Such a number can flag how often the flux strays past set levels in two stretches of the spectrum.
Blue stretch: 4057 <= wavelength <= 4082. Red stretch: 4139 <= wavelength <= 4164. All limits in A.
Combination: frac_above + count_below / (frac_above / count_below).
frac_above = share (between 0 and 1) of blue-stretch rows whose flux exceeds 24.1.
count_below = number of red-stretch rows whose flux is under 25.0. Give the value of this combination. 120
